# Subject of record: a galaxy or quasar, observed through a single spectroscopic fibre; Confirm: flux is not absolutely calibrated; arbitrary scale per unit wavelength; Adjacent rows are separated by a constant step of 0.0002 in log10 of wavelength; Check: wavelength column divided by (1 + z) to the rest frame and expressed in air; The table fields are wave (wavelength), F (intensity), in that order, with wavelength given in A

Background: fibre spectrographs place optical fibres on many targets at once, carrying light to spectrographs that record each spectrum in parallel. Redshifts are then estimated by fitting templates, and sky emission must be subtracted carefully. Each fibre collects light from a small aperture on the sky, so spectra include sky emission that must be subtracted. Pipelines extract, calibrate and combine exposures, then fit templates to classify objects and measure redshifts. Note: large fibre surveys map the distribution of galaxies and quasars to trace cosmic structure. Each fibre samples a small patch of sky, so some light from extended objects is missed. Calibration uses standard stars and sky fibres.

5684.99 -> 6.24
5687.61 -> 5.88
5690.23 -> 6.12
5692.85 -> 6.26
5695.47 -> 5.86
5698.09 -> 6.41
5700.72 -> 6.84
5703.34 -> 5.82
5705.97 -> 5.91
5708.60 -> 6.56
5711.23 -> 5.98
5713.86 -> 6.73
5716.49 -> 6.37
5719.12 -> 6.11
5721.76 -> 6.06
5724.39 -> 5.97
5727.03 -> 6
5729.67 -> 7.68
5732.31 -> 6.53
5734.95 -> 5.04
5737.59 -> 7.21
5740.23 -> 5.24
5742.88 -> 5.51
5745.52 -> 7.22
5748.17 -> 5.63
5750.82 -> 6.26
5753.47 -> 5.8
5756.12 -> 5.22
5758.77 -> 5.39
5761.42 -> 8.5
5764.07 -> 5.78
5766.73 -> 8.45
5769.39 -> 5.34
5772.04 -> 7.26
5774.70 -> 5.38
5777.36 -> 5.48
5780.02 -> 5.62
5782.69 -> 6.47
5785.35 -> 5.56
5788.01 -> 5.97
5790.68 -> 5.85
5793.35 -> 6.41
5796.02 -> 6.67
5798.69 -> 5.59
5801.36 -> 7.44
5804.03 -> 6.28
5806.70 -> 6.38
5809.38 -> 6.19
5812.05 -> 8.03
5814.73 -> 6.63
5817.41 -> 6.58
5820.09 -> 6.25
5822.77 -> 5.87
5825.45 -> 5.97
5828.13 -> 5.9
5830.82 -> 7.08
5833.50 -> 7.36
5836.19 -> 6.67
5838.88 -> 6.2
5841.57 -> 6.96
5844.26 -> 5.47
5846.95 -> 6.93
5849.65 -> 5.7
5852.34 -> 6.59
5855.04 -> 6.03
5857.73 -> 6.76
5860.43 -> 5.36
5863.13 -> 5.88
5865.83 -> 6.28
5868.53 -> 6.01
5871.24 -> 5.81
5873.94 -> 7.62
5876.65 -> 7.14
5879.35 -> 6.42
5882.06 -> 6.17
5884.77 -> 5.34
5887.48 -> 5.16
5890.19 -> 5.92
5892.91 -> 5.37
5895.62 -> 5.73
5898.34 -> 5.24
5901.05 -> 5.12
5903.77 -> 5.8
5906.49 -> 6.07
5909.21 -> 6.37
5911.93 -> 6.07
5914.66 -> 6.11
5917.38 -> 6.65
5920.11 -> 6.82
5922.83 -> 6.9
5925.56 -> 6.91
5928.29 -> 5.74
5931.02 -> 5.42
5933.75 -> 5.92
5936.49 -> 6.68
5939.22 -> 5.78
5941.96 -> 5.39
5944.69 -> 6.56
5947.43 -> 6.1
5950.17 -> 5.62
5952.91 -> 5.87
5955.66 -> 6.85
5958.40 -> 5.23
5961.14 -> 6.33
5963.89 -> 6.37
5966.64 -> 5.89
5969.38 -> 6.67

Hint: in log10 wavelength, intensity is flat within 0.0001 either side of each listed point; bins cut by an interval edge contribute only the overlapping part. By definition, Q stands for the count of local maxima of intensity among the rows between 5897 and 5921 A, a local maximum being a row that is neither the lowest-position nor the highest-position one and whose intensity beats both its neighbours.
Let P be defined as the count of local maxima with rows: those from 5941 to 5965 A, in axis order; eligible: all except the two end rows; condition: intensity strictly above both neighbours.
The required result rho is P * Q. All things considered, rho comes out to 2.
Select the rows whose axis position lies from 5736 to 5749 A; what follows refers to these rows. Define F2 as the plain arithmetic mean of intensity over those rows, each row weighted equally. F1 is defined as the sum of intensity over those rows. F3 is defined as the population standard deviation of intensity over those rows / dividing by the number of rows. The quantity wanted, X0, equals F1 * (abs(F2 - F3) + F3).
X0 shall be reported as 190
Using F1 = 30.8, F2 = 6.16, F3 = 0.9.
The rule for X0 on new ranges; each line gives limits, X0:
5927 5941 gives 175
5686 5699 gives 186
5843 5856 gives 189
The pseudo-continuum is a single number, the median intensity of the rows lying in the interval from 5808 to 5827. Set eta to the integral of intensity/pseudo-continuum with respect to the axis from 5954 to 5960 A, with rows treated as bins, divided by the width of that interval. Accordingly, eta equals 0.967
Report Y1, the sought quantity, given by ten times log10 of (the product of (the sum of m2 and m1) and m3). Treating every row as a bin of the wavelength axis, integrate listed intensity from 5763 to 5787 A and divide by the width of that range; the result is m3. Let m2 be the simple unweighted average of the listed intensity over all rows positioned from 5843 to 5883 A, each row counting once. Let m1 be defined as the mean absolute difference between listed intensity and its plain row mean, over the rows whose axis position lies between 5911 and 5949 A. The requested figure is 16.17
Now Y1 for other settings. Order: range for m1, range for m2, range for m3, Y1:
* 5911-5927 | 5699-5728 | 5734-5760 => 15.84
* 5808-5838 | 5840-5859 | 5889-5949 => 16.16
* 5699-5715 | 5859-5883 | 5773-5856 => 16.26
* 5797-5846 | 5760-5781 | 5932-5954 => 16.23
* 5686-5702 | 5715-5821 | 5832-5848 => 16.36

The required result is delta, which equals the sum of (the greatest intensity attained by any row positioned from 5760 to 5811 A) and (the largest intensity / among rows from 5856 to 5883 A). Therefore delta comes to 16.1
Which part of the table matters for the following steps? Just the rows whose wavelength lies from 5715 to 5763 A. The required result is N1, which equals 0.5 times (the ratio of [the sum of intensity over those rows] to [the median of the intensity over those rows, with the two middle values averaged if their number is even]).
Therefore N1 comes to 9.27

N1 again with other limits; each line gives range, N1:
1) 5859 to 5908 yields 9.11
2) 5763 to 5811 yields 9.22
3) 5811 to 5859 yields 8.88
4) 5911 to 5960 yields 9.09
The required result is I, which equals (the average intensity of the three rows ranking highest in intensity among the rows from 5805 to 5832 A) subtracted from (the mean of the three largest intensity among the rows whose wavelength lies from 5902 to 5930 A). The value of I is -0.37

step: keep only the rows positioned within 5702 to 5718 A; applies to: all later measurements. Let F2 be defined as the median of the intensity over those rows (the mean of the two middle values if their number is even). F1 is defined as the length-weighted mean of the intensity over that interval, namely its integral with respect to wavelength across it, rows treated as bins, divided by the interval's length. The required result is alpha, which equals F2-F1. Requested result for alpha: -0.06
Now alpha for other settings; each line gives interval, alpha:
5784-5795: -0.06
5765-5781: -0.71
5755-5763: -1.00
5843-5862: -0.09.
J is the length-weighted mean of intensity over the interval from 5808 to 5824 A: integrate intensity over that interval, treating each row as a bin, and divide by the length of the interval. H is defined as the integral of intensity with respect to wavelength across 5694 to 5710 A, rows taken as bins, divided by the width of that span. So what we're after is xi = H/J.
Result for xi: 0.95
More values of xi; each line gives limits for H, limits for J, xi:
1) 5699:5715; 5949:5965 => 1.04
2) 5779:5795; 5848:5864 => 0.99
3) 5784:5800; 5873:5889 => 0.96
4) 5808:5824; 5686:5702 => 1.06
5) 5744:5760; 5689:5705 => 0.95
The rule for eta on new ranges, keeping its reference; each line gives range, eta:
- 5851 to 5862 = 0.989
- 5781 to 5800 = 0.970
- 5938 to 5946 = 0.946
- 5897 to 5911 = 0.918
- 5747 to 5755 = 0.941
